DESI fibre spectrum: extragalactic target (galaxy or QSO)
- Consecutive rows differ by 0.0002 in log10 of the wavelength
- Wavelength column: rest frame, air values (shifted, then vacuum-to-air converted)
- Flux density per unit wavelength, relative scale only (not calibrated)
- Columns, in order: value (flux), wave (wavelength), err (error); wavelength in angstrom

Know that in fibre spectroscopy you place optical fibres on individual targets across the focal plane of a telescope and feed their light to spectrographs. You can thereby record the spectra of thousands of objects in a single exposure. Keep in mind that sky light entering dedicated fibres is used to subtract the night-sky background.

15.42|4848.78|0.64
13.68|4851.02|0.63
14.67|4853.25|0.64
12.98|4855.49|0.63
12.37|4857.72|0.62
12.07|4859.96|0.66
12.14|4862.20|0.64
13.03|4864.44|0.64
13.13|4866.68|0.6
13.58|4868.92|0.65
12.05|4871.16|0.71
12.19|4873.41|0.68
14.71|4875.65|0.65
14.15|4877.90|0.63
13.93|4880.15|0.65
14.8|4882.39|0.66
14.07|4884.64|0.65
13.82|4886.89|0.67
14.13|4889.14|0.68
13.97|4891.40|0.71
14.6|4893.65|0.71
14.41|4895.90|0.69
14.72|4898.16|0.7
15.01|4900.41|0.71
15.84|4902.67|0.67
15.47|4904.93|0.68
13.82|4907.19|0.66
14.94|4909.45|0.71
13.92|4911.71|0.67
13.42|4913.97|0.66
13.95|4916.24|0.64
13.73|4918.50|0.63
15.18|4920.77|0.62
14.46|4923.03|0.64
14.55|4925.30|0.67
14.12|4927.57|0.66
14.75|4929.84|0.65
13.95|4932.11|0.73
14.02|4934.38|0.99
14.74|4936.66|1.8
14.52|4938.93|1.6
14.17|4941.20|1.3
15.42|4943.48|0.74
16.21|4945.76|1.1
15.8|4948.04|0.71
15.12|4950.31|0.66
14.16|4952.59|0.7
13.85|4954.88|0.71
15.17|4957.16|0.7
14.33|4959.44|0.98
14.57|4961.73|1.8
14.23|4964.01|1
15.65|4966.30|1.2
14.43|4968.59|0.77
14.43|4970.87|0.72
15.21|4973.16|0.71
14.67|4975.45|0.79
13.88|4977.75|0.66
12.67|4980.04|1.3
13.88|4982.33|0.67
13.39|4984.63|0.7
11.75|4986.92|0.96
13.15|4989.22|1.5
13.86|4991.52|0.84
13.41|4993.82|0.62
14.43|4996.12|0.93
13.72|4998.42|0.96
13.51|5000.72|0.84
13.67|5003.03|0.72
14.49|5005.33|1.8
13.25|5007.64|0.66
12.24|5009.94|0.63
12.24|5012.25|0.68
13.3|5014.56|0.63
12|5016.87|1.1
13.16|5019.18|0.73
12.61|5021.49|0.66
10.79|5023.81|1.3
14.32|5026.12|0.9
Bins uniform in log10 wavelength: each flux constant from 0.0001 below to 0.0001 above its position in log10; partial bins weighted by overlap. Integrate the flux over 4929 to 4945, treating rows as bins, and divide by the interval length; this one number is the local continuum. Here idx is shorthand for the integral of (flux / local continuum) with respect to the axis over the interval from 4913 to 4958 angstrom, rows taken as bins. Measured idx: 45 angstrom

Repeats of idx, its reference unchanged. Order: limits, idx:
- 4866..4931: 63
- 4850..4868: 16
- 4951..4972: 21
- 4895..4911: 16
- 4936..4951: 16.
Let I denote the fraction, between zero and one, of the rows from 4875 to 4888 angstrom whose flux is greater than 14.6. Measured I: 0.33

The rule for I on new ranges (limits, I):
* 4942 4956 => 0.67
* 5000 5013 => 0.00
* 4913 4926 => 0.17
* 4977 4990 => 0.00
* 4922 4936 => 0.17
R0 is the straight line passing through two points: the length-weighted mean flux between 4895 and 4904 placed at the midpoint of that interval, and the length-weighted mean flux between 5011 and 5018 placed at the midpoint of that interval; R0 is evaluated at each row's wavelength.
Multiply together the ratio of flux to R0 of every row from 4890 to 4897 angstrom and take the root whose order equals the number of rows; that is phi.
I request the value 0.95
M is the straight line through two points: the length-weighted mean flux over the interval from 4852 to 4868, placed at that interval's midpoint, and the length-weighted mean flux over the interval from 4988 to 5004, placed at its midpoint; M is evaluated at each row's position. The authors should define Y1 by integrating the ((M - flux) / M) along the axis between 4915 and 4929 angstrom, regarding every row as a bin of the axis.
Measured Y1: -1.13 angstrom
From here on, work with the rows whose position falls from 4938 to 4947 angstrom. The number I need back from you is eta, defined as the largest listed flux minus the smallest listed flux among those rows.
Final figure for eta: 2.0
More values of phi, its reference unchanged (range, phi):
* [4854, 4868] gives 0.80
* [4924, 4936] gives 0.99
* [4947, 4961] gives 1.06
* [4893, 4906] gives 1.00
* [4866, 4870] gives 0.85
